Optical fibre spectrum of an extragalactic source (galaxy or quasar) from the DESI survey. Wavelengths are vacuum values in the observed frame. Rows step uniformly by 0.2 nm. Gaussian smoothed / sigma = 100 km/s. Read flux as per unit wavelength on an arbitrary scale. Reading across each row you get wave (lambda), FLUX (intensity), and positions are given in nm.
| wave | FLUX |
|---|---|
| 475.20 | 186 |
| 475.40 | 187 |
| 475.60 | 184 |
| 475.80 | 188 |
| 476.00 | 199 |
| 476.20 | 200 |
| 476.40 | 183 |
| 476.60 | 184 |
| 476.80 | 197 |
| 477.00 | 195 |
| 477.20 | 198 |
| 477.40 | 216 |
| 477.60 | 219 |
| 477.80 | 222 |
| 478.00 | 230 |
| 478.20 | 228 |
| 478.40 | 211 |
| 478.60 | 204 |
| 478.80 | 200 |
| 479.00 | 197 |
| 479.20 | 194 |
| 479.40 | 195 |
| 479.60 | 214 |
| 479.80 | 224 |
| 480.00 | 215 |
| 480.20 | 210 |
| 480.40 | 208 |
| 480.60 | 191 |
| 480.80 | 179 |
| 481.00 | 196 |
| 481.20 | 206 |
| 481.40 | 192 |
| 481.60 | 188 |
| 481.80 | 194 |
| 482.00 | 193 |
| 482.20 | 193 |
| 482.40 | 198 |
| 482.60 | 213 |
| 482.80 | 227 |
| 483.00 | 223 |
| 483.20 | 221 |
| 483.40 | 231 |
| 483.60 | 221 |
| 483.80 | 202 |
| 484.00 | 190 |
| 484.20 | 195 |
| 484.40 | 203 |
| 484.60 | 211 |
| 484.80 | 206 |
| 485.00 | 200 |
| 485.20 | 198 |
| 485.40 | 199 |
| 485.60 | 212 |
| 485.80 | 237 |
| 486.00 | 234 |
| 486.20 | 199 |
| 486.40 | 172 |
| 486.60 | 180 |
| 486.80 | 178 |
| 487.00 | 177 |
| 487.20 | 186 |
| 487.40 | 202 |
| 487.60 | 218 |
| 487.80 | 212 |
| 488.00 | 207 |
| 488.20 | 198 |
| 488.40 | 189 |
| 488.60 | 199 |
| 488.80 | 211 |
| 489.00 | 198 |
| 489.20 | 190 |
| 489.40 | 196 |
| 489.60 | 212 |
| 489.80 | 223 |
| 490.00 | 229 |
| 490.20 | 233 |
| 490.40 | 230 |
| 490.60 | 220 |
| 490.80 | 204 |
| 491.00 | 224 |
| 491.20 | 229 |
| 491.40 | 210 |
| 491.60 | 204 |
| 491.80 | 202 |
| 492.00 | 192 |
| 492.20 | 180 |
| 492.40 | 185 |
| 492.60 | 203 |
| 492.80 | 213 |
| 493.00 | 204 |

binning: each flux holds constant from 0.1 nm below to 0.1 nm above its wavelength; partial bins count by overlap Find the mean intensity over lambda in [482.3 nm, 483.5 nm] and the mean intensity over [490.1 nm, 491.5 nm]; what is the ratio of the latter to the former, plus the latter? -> 222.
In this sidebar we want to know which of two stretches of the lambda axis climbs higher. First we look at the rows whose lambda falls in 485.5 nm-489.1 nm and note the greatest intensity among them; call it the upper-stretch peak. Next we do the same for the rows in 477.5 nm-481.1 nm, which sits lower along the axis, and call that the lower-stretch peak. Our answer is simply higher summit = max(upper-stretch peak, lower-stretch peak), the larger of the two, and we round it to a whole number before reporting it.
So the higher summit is 237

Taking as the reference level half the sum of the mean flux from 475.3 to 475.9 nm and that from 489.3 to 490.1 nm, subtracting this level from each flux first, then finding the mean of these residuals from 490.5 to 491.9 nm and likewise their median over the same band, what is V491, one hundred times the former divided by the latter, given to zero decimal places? 135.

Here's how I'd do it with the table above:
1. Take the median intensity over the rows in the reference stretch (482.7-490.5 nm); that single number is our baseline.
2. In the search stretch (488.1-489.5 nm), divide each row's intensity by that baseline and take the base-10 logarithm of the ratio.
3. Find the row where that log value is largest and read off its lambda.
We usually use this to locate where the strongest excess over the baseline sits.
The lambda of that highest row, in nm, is 488.80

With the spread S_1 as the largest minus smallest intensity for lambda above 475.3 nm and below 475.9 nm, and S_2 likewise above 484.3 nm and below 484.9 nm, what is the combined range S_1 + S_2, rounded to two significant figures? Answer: 12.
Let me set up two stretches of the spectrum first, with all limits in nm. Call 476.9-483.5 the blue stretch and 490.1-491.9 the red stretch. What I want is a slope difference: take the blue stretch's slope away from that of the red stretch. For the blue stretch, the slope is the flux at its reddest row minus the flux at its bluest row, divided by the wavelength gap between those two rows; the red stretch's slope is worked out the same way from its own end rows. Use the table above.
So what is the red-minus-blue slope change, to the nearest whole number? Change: -25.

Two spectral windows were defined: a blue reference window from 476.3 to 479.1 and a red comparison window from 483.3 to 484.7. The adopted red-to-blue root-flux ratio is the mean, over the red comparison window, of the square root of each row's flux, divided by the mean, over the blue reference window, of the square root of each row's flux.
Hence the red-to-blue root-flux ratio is 1.004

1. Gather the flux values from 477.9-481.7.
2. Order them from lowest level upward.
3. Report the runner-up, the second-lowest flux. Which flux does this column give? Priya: 188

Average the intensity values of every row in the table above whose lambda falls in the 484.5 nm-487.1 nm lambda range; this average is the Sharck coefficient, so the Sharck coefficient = 200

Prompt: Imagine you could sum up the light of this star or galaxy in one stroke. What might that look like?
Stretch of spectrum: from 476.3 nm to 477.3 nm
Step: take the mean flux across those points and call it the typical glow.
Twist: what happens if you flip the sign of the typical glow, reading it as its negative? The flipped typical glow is -191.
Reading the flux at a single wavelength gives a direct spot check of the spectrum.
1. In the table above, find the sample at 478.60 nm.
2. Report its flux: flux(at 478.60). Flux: 204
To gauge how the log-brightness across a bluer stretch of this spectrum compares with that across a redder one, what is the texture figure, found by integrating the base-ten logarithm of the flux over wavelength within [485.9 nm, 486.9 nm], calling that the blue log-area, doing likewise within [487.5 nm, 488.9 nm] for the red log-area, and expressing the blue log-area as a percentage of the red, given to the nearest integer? 71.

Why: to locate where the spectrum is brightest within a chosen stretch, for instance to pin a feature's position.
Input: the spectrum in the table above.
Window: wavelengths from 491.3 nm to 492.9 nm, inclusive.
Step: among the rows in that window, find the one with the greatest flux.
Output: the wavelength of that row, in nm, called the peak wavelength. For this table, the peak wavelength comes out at 492.80 nm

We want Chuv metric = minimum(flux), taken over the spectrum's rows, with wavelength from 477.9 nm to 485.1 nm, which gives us 179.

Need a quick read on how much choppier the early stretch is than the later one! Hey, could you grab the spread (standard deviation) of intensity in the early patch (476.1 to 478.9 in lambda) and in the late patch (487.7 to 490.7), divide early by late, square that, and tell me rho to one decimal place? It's 1.1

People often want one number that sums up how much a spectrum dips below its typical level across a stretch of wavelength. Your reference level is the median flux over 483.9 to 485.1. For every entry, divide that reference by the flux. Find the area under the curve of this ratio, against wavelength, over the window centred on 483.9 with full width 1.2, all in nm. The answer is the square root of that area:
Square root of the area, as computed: 1.08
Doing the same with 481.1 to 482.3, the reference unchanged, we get 1.12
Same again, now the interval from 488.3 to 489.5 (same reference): 1.11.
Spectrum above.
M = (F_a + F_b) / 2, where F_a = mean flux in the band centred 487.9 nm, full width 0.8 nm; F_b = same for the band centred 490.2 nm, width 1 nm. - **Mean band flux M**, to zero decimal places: 218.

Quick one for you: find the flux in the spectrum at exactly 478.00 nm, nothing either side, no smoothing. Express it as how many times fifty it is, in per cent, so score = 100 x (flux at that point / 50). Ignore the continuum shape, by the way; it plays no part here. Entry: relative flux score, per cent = 460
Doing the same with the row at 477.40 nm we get 432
